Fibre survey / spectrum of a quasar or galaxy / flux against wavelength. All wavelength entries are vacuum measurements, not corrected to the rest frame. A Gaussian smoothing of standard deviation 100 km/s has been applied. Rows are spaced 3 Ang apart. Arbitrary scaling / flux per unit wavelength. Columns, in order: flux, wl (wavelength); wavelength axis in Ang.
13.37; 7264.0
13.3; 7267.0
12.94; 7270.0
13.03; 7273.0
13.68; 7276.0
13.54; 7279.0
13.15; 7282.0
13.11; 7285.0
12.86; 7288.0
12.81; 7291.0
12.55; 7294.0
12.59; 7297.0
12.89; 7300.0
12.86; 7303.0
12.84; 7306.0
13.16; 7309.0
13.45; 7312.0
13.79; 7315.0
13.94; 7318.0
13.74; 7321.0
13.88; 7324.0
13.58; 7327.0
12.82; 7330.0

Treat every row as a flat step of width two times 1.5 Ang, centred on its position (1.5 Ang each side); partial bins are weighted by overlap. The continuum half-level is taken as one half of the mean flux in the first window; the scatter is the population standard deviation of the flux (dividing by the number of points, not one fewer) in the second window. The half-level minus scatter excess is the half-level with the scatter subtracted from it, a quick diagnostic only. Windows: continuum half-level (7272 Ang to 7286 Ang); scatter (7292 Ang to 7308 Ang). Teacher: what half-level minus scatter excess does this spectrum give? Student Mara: 6.51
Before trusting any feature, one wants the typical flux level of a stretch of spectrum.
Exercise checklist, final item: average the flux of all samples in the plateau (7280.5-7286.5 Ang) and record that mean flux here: 13.1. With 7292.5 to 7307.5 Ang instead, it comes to 12.7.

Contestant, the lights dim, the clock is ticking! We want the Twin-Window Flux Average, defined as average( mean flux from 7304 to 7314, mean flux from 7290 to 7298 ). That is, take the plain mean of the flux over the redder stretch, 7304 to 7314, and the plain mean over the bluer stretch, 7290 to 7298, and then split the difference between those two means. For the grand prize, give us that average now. 12.9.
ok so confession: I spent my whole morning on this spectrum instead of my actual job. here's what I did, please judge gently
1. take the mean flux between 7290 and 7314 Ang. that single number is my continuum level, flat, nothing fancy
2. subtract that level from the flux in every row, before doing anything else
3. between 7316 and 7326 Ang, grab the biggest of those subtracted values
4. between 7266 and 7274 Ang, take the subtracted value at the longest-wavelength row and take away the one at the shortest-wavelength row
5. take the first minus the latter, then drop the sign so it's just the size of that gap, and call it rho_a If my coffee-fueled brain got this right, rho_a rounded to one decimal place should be 1.3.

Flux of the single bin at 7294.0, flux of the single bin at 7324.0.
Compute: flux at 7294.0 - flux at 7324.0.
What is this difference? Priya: -1.3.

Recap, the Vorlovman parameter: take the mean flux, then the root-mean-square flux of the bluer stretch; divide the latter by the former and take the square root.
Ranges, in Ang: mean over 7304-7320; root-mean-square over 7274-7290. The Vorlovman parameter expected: 0.994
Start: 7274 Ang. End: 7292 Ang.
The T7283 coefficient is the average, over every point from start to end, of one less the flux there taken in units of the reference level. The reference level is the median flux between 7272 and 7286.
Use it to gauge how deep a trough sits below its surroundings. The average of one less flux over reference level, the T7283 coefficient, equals 0.00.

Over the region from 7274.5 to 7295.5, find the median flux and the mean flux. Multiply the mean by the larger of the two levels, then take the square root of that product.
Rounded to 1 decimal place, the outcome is 13.1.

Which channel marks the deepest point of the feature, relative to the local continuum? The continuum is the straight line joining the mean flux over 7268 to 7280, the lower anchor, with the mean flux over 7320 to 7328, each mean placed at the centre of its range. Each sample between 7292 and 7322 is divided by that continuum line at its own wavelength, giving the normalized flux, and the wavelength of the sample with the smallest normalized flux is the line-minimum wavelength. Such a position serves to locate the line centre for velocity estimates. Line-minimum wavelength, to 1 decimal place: 7294.0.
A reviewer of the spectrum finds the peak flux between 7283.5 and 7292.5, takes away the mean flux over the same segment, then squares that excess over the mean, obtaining 0.03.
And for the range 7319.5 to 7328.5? 0.02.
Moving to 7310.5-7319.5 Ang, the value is 0.05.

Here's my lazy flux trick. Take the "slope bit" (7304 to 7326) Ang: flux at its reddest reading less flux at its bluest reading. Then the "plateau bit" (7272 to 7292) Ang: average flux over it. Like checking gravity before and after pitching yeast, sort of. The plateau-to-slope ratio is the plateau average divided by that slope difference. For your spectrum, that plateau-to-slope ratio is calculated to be 13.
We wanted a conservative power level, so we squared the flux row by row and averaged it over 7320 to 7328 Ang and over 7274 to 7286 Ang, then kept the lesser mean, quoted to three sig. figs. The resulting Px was 179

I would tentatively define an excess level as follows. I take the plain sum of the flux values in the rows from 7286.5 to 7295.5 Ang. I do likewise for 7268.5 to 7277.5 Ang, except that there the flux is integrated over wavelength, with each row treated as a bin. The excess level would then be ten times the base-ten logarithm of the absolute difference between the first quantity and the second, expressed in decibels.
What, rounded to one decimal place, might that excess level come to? 19.1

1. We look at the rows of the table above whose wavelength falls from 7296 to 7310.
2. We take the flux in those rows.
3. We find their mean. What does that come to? 12.9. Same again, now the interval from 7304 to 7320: 13.4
